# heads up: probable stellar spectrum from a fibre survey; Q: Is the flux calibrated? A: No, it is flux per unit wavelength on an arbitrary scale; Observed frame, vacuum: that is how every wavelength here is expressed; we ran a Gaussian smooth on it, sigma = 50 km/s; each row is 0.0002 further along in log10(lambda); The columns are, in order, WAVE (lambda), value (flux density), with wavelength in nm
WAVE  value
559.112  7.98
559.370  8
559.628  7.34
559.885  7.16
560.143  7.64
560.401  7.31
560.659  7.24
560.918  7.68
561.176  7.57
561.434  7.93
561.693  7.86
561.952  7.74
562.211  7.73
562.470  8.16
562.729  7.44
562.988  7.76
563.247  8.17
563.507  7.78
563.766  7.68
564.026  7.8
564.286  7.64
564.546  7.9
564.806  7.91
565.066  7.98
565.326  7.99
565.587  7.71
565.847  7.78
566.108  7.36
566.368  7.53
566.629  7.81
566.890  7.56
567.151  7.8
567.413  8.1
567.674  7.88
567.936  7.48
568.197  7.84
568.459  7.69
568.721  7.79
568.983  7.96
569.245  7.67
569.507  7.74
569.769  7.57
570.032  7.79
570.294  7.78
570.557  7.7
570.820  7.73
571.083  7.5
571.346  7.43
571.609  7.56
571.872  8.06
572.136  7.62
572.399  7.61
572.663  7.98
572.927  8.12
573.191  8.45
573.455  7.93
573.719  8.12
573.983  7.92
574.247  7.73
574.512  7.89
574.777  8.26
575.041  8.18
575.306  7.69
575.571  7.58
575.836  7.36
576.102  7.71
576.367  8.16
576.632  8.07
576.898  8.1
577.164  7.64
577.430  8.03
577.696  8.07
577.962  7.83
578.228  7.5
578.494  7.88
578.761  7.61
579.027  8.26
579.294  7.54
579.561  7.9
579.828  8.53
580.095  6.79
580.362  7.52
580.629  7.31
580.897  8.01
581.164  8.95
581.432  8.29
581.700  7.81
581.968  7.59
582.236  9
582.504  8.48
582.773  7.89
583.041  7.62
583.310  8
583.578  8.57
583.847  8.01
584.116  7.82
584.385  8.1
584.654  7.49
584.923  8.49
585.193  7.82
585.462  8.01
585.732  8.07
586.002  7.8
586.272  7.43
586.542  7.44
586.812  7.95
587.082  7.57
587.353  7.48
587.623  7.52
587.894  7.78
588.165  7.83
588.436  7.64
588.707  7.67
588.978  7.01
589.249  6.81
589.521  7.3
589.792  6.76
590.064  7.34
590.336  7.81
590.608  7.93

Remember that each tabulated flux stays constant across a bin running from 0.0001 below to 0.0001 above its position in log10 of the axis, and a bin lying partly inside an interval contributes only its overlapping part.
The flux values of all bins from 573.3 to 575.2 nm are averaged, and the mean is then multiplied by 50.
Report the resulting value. 400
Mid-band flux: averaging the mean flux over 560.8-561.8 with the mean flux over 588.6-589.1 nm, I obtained 7.55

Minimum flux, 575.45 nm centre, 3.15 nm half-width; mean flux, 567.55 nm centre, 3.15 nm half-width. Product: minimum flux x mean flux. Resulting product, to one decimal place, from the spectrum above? 57.1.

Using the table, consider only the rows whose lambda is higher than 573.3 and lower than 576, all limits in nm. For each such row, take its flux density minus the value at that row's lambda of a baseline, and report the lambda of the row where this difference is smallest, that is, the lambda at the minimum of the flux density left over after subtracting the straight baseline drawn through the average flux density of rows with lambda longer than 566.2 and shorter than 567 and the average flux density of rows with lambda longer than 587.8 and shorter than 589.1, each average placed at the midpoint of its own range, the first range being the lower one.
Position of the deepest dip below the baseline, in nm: 575.836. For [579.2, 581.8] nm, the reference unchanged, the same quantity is 580.095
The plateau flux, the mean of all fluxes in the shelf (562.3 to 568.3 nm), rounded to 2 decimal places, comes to 7.79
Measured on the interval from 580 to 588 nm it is 7.89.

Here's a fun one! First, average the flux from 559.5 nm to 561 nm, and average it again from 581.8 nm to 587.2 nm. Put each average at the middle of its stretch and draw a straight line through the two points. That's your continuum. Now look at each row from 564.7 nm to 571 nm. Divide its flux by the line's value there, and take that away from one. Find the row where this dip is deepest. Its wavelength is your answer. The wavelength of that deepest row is 566.108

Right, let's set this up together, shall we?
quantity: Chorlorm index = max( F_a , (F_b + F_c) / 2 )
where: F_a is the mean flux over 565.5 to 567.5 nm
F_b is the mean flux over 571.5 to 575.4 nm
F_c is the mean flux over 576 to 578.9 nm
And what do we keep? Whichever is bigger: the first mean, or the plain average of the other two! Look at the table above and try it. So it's 7.91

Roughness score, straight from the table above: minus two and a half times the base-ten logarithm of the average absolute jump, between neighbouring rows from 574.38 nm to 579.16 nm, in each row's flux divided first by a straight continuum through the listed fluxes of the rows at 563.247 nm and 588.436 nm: 3.6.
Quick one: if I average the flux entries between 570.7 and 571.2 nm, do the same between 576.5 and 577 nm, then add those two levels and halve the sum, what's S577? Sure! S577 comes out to 7.85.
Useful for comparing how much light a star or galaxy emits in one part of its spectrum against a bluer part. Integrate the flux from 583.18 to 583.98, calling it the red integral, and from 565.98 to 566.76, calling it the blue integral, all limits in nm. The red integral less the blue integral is 0.7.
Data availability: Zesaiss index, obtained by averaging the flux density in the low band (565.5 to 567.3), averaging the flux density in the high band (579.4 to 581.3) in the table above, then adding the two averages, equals 15.5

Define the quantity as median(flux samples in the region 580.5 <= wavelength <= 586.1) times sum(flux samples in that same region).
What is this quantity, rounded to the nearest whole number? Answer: 1355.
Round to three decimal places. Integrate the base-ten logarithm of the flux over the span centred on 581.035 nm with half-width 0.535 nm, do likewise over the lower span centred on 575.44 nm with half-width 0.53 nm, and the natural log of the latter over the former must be -0.036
